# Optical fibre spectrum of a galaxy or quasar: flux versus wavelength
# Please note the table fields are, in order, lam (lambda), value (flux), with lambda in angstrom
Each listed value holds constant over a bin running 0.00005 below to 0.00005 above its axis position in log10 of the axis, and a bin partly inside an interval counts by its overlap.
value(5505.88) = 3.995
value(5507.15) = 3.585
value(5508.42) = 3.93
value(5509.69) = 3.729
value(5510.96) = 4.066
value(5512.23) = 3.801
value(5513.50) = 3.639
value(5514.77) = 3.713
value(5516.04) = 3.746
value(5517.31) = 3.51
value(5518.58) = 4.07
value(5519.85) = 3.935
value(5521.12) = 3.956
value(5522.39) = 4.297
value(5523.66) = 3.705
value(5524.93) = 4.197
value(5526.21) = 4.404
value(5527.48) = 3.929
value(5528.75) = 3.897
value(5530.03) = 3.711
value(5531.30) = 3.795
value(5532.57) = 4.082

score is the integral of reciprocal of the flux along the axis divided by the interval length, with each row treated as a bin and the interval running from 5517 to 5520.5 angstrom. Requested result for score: 0.2596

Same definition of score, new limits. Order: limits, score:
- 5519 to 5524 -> 0.2513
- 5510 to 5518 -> 0.2673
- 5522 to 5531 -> 0.2507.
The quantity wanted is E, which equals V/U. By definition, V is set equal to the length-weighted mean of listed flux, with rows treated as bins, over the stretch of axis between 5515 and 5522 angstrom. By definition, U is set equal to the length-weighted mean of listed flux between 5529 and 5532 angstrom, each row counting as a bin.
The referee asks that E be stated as 1.02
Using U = 3.78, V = 3.85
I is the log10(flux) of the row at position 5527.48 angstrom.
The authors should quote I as 0.594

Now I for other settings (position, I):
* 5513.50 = 0.561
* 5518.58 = 0.610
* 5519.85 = 0.595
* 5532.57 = 0.611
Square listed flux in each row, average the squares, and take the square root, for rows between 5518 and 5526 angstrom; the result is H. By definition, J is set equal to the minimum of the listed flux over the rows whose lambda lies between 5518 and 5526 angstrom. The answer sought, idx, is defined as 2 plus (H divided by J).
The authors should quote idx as 3.088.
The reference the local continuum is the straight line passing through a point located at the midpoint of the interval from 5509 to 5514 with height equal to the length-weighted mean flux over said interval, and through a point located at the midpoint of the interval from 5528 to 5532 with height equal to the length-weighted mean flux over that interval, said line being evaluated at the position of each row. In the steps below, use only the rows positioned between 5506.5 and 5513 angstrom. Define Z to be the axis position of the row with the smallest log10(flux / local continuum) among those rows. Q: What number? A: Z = 5507.15 angstrom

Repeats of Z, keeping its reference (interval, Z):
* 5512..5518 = 5517.31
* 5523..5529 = 5523.66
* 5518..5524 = 5523.66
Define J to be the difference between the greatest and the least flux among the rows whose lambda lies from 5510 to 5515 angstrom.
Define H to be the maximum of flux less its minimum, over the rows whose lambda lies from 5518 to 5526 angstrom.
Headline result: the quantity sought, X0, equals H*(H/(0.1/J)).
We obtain 1.5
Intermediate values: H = 0.6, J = 0.4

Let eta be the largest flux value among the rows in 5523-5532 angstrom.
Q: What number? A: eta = 4.404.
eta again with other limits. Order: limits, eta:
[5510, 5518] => 4.066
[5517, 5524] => 4.297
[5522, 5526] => 4.297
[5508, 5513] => 4.066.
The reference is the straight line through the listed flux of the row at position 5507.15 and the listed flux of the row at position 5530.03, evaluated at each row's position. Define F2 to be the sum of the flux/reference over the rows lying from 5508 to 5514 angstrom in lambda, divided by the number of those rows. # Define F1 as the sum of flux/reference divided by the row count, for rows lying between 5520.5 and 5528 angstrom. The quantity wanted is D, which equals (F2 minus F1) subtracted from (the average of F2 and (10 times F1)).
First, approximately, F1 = 1.11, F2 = 1.06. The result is 6.12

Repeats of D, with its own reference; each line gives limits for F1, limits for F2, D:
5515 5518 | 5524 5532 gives 5.45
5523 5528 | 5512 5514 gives 6.09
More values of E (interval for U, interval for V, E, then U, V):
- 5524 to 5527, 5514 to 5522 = 0.91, 4.22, 3.84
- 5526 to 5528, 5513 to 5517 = 0.89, 4.14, 3.69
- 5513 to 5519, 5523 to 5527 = 1.10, 3.73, 4.10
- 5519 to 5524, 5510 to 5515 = 0.95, 4.00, 3.80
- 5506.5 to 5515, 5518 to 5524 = 1.06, 3.78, 4.01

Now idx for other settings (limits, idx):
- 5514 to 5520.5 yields 3.083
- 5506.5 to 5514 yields 3.059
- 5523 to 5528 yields 3.098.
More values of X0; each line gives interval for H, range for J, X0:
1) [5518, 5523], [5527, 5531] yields 0.3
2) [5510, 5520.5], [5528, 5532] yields 0.6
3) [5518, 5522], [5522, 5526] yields 0.1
